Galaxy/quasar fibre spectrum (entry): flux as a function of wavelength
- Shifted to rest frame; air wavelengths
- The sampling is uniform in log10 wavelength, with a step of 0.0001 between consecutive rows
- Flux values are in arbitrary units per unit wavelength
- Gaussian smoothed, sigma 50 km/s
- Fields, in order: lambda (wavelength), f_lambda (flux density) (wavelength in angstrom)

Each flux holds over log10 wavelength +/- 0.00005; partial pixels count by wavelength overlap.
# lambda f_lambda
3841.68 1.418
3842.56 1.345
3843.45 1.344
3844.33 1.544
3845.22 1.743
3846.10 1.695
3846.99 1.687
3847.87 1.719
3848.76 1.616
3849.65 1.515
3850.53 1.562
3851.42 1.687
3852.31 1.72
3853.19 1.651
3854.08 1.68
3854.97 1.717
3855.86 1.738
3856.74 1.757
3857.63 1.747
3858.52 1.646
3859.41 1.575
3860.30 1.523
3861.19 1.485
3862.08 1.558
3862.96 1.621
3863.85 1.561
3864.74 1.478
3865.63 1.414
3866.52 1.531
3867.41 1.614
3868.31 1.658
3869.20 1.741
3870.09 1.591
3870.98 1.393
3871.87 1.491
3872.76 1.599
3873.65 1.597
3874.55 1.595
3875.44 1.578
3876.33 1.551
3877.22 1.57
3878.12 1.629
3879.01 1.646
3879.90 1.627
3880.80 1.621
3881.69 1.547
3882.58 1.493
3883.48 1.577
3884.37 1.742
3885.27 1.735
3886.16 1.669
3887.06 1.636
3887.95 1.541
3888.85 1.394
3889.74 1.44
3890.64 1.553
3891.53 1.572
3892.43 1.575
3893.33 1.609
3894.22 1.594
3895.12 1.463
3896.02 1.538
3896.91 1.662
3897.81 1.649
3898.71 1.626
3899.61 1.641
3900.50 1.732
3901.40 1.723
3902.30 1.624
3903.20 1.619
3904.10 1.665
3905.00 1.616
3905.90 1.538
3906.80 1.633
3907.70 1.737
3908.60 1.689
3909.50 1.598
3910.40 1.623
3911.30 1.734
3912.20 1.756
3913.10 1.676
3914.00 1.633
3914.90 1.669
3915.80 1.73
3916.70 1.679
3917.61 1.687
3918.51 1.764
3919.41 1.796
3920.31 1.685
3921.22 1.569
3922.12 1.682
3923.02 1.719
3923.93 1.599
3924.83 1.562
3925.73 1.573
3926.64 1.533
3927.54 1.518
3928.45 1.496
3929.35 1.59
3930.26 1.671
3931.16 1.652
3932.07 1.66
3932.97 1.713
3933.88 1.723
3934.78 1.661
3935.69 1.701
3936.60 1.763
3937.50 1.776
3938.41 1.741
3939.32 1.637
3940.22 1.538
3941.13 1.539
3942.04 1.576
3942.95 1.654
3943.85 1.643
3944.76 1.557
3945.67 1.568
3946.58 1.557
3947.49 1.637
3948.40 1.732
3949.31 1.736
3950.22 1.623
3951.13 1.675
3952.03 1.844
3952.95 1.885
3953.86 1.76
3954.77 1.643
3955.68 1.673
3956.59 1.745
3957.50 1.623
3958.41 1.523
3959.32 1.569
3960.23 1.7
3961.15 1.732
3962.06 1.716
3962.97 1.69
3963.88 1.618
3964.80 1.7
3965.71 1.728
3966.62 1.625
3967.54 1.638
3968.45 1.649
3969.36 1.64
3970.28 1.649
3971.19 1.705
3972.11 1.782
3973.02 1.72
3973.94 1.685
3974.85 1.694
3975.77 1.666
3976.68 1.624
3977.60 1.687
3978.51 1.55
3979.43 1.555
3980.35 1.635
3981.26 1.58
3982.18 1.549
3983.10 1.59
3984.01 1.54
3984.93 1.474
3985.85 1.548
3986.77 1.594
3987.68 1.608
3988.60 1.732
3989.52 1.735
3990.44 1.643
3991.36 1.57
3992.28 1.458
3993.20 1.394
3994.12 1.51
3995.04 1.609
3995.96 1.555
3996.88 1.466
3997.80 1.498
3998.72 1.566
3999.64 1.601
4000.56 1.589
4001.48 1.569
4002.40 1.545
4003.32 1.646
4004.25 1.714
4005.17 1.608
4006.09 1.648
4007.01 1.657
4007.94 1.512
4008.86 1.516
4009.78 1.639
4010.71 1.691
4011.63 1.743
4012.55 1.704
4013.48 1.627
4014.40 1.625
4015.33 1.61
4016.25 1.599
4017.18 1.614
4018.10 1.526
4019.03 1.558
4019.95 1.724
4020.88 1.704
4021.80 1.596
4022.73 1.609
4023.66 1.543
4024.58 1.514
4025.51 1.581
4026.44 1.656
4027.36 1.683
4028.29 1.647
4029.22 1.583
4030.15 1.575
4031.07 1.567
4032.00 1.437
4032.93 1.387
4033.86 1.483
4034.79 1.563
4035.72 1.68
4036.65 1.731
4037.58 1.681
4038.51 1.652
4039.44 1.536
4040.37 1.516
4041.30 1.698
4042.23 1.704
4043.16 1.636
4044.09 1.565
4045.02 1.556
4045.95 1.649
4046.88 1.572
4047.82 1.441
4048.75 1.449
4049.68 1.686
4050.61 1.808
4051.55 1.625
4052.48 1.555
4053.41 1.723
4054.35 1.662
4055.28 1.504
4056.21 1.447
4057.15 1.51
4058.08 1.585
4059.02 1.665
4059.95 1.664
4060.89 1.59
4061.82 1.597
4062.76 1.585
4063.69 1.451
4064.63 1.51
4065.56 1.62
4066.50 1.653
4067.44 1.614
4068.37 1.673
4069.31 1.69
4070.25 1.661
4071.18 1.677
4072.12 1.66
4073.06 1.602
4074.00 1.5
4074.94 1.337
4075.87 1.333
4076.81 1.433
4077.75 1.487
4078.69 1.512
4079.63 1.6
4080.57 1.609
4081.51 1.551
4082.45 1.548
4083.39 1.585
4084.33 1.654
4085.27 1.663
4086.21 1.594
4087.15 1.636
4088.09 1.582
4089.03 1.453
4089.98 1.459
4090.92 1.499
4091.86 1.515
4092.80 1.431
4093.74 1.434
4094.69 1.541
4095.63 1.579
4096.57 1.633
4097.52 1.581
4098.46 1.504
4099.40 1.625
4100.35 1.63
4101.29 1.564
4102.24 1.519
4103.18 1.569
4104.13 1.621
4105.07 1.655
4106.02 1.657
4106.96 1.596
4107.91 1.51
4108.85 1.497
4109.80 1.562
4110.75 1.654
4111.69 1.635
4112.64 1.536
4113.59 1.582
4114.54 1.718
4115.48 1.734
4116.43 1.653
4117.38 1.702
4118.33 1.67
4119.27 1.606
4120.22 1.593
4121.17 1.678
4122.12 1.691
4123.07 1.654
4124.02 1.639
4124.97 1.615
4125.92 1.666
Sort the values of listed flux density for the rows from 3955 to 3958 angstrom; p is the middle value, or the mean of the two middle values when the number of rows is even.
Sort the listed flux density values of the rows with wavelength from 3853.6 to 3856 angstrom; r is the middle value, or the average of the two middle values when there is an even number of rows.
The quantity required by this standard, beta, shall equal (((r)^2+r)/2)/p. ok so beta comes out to 1.394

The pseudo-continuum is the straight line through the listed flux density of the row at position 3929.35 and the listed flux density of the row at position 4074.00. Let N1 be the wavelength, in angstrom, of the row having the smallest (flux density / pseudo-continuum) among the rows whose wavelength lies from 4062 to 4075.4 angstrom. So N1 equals 4074.94 angstrom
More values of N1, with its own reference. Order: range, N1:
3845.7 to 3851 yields 3849.65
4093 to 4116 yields 4093.74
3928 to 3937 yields 3928.45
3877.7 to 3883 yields 3882.58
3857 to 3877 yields 3870.98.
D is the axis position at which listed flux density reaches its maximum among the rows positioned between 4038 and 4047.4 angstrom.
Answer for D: 4042.23 angstrom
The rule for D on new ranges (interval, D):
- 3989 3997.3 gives 3989.52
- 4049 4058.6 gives 4050.61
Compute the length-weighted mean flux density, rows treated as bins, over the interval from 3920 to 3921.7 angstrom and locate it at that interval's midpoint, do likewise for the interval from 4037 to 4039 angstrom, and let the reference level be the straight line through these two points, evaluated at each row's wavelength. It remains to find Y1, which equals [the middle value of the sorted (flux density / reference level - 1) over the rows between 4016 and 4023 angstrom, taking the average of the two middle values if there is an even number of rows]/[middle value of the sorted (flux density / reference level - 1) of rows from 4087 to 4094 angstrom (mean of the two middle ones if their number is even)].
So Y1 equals 0.3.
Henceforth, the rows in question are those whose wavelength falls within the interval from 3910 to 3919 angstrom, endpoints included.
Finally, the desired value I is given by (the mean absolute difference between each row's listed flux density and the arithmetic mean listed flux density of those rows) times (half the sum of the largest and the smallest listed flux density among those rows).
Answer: 0.069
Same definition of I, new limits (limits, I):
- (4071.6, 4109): 0.103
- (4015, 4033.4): 0.091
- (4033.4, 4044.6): 0.118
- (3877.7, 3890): 0.126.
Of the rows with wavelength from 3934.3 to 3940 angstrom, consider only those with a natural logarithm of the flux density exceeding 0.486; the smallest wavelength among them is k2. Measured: 3934.78 angstrom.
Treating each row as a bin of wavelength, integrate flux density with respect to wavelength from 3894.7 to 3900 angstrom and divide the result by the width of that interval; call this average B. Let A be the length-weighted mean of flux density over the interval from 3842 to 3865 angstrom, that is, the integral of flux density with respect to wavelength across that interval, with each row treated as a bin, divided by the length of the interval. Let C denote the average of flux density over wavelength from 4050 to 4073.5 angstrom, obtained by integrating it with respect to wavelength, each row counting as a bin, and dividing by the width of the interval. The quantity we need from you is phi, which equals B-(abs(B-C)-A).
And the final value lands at 3.19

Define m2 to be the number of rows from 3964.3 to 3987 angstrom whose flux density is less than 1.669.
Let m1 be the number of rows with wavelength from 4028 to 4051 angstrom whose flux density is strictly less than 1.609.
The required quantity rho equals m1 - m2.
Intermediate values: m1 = 14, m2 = 17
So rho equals -3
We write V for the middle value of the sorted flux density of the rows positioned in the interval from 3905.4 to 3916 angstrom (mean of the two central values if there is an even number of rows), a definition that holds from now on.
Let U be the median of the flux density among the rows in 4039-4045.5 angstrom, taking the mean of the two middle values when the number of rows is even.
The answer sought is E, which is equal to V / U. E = 1.07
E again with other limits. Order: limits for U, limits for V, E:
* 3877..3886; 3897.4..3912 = 1.01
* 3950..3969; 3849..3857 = 1.01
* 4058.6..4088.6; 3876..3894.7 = 0.99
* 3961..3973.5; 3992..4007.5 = 0.93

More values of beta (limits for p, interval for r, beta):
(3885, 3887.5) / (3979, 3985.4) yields 1.190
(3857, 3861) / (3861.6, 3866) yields 1.237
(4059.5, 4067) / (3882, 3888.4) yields 1.353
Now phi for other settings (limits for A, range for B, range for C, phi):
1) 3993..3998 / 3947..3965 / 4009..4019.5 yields 3.14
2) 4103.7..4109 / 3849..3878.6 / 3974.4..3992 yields 3.19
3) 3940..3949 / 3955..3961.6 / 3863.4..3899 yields 3.18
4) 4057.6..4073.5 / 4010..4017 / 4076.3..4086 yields 3.18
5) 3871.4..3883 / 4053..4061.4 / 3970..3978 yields 3.08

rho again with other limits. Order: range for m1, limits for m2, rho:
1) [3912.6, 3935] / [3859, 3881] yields -16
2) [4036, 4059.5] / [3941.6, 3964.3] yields -1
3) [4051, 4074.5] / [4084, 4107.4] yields -13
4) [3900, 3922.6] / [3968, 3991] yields -14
